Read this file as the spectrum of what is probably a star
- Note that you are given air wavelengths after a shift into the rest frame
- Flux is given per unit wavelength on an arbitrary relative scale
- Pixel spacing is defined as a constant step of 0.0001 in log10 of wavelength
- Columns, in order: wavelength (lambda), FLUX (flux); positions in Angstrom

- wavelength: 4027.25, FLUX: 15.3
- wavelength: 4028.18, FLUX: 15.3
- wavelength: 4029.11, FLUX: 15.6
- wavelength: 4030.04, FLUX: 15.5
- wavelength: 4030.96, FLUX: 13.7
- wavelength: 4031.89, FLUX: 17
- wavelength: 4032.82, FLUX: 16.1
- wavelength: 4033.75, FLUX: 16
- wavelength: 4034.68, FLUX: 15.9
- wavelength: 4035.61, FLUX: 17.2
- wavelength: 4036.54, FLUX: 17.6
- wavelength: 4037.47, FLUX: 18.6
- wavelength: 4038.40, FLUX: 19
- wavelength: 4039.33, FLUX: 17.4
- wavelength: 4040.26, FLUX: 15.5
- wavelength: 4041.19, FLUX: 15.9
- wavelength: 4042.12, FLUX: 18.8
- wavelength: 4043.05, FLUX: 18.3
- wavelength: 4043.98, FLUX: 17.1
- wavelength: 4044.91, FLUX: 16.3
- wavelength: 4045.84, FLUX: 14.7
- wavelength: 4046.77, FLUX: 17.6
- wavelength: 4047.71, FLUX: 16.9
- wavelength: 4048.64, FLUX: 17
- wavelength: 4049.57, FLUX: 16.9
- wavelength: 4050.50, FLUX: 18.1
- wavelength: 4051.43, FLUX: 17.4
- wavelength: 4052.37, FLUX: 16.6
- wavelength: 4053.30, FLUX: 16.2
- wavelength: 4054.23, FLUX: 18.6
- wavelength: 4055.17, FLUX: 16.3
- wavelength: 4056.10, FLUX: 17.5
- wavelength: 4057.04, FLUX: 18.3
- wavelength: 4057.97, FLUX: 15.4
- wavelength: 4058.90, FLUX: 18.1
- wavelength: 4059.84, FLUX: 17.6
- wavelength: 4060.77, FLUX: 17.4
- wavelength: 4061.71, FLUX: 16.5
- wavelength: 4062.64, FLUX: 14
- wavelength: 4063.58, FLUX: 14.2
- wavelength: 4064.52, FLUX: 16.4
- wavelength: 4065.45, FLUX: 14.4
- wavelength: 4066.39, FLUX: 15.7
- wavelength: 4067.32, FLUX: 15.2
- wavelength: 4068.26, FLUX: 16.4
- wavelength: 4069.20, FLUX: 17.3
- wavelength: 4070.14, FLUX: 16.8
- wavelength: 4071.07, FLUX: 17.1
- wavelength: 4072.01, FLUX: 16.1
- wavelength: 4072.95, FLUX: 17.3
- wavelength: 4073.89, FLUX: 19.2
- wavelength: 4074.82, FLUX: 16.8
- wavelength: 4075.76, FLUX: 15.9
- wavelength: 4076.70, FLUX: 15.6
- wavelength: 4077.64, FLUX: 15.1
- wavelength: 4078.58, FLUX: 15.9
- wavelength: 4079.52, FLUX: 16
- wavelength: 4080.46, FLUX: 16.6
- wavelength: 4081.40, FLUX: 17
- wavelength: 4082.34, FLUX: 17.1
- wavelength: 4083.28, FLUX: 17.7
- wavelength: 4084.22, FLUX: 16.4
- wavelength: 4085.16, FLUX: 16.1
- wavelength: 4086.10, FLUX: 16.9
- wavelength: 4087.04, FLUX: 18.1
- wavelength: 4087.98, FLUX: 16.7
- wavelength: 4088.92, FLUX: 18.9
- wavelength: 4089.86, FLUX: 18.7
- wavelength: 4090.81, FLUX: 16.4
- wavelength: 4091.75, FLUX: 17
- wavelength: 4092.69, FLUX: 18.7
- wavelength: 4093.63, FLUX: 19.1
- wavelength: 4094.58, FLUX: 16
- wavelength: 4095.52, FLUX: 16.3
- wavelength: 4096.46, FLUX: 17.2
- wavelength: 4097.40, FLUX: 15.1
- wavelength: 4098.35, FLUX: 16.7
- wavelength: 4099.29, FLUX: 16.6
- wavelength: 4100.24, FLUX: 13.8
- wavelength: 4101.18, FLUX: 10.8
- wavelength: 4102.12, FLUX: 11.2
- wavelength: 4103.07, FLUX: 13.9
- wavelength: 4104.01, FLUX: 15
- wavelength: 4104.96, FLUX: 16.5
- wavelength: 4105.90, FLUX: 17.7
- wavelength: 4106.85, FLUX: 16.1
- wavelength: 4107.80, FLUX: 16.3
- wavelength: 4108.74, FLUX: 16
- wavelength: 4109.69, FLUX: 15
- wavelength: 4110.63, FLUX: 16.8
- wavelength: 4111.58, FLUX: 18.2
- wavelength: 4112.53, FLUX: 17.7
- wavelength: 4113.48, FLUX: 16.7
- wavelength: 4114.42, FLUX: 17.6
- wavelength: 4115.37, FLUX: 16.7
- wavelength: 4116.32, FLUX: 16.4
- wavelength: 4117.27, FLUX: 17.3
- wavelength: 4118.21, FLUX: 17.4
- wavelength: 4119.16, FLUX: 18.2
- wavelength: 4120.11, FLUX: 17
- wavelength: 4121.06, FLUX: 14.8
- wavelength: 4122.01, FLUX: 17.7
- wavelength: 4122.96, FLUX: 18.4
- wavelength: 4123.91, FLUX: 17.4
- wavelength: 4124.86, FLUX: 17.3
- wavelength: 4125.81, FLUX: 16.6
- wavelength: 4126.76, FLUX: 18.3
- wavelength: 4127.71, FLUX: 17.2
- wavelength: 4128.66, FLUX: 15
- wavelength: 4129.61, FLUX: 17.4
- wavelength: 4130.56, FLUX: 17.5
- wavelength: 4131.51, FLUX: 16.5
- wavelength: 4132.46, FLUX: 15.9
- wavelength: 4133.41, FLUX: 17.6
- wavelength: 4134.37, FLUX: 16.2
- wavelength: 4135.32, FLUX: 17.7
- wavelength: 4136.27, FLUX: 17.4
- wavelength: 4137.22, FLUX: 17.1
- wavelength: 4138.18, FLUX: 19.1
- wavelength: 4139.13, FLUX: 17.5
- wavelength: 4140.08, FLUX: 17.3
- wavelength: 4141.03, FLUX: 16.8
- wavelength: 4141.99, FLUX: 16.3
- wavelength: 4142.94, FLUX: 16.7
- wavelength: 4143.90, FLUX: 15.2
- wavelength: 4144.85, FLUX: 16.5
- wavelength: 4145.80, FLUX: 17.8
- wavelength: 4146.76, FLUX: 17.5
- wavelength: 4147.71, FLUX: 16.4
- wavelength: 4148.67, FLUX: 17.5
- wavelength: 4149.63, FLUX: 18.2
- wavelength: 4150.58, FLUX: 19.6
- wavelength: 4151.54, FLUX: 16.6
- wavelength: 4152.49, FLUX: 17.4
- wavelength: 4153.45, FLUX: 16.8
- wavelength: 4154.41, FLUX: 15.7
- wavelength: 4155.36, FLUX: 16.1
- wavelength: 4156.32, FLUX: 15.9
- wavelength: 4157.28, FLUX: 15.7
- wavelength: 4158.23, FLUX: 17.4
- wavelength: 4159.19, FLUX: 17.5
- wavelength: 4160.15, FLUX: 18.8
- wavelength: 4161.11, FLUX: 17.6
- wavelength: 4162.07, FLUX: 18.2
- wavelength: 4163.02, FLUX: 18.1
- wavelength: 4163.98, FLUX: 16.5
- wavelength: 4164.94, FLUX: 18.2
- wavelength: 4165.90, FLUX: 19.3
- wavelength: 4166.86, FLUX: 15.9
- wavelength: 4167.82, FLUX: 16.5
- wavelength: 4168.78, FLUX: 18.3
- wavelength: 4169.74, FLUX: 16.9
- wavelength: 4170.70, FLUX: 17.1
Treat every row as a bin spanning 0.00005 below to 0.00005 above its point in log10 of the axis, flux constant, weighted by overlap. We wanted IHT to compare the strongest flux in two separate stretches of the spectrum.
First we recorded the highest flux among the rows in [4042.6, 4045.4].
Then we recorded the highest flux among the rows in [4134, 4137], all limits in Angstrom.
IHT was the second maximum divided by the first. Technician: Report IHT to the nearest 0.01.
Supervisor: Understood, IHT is 0.97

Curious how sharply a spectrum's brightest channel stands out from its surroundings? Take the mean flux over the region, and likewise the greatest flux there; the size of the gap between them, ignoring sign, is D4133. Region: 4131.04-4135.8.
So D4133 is 0.92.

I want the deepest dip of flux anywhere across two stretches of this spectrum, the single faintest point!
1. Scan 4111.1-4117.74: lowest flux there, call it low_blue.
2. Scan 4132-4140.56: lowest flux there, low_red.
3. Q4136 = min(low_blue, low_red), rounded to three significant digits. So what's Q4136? 15.9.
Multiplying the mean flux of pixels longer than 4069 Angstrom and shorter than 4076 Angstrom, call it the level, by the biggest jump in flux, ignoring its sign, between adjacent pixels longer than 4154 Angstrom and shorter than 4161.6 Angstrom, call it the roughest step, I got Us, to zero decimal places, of 29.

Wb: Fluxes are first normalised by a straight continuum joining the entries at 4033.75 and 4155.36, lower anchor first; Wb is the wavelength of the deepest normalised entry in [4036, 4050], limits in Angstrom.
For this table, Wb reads 4045.84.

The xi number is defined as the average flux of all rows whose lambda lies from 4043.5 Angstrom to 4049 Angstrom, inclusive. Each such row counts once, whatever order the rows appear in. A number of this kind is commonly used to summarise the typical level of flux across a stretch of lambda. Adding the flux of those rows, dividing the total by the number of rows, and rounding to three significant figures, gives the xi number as 16.6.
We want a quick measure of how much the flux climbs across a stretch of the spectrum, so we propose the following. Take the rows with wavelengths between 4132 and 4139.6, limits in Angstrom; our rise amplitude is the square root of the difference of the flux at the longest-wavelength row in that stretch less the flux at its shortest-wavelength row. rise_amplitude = 1.26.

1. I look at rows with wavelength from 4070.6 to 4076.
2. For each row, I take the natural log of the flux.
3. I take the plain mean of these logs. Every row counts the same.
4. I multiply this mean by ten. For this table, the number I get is 28.4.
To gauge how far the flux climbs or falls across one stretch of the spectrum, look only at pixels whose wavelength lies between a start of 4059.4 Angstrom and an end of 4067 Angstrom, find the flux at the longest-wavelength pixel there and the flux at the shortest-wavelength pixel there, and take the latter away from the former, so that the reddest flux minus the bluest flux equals -2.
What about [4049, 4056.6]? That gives 1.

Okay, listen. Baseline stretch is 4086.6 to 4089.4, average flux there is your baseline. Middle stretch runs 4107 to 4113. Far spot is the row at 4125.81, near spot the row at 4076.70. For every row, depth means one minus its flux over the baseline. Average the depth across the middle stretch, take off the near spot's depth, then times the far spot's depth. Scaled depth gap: -0.0043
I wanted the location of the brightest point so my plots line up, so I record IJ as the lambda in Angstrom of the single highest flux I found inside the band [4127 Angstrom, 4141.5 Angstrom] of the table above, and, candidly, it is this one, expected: 4138.18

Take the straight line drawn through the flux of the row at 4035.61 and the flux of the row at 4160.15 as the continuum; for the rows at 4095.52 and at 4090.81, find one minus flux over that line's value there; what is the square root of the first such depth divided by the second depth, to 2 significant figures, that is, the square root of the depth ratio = 1.1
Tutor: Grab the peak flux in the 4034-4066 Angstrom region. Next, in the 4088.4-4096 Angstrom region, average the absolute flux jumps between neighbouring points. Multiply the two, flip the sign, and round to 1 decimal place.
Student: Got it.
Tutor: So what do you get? -23.3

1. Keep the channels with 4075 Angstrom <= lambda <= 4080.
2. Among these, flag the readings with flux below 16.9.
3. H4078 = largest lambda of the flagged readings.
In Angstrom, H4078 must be 4079.52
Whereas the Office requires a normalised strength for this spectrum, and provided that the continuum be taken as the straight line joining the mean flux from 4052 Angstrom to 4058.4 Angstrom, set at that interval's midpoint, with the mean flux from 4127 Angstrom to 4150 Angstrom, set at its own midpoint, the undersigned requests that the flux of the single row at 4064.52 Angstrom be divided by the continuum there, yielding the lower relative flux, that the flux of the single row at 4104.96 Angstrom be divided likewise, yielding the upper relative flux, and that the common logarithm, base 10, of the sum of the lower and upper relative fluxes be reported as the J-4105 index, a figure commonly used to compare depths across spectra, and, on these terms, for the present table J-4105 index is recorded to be 0.29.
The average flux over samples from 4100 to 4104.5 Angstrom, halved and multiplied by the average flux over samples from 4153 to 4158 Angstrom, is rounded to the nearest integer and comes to 104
